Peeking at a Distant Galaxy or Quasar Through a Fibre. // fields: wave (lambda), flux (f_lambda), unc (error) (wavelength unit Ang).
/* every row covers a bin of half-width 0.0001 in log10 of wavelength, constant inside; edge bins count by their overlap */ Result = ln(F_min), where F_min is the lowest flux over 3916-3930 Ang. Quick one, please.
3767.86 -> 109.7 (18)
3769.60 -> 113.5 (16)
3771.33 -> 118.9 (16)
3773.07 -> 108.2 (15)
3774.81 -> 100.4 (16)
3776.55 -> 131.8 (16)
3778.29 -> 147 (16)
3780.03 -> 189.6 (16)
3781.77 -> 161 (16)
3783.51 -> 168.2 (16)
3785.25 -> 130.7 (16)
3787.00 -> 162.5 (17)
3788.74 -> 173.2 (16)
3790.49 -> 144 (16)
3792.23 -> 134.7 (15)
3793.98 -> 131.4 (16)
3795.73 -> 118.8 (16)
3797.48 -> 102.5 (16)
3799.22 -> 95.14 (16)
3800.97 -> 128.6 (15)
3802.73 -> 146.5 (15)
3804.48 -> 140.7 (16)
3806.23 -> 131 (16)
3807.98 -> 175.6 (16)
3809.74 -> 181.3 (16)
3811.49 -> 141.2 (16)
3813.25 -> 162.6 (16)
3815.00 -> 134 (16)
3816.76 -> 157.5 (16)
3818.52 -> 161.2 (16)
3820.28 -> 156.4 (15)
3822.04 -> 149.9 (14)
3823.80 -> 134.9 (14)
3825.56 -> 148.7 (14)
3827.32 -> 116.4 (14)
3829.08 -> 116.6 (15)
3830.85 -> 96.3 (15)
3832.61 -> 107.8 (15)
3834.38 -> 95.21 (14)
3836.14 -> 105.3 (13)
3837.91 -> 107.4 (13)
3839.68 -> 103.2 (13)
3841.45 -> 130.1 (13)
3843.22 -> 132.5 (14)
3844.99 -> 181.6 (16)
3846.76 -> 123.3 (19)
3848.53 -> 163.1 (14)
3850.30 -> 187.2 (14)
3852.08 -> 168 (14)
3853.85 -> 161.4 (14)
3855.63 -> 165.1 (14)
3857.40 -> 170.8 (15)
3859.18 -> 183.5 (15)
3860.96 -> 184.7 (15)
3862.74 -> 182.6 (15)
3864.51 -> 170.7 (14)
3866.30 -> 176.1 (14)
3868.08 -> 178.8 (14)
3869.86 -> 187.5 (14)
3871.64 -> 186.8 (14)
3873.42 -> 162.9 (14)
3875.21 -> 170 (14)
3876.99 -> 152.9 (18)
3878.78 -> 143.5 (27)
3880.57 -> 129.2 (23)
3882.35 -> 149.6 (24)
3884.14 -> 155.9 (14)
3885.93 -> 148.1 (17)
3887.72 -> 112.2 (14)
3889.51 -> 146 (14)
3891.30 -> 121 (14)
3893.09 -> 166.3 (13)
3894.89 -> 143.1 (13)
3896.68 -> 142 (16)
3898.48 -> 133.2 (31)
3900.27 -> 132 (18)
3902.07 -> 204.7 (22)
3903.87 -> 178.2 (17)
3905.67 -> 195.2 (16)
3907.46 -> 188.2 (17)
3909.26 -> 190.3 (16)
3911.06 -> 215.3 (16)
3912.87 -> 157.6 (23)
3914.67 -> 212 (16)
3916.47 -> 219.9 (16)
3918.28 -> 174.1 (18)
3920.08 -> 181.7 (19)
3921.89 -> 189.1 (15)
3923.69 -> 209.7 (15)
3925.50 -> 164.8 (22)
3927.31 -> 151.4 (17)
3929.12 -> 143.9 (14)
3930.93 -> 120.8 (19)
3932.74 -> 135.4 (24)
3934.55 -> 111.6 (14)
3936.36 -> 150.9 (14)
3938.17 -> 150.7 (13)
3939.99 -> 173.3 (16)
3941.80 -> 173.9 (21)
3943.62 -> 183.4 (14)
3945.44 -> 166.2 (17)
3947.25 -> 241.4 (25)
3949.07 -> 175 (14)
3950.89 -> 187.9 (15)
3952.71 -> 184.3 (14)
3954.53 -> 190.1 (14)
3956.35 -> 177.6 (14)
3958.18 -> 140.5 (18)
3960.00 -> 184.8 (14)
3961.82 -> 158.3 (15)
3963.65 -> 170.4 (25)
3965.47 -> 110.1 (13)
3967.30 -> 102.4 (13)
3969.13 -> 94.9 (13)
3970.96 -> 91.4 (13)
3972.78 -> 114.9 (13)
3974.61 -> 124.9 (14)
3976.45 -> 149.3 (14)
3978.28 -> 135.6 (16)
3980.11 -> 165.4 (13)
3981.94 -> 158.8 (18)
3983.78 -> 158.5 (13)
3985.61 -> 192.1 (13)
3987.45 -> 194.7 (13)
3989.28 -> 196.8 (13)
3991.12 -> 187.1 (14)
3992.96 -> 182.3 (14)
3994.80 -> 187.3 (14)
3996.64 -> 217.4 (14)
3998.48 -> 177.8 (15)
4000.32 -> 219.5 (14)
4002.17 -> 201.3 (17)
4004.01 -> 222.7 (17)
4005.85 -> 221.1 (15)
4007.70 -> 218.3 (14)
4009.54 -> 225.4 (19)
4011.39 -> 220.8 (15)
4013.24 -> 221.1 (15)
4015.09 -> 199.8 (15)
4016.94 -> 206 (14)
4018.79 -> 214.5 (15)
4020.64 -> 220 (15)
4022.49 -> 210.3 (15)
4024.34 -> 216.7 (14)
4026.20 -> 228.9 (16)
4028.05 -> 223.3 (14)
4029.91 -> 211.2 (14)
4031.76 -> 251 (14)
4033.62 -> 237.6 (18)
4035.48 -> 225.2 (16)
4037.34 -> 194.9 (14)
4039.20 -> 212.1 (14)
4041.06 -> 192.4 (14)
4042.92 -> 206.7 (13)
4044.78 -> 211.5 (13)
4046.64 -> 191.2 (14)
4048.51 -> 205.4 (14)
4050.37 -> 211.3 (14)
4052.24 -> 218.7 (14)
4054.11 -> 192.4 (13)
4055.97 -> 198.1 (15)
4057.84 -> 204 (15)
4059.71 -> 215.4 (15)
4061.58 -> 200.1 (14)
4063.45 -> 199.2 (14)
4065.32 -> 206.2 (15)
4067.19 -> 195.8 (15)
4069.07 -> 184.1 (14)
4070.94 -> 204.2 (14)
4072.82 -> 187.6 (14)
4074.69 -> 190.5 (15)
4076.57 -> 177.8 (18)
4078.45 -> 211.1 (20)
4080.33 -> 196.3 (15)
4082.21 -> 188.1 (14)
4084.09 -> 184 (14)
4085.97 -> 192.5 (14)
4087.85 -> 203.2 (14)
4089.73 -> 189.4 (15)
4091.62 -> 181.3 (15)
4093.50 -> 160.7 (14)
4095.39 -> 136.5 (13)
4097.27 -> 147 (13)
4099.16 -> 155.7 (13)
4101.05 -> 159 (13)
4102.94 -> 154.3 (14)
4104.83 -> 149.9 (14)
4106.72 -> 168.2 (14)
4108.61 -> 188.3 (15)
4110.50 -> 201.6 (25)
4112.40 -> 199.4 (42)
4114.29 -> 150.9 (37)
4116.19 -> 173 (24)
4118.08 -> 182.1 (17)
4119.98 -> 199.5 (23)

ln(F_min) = 5.0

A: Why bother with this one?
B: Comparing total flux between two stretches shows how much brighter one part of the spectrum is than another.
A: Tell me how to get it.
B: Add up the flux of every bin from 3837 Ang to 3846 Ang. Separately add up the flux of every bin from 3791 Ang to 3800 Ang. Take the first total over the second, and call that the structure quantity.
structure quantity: 1.12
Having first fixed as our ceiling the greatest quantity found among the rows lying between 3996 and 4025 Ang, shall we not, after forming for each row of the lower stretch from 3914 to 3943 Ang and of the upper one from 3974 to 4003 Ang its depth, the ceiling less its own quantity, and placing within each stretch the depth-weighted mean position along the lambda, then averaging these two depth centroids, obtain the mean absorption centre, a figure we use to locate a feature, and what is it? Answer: 3957.6 Ang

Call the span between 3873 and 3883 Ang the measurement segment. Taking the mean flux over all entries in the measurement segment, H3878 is 151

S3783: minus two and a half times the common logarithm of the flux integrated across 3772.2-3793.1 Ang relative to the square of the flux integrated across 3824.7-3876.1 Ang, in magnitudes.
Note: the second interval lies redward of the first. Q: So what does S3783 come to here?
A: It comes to 11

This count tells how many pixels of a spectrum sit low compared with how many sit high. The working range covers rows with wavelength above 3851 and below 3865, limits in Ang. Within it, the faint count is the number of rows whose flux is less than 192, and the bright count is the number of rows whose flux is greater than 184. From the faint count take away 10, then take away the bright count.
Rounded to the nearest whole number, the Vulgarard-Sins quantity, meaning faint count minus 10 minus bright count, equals -3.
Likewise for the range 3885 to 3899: -2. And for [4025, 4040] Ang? -18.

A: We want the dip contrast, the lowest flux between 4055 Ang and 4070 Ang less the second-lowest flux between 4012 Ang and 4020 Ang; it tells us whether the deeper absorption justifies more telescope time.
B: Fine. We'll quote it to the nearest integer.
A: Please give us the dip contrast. -22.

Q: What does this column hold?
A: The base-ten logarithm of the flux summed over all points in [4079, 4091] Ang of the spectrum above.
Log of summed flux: 3.06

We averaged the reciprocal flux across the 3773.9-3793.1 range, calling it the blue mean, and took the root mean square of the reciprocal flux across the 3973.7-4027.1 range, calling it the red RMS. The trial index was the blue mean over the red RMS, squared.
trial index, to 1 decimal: 1.7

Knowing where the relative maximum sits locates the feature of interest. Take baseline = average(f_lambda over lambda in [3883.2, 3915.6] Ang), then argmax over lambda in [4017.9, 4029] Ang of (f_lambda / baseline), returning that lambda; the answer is 4026.20 Ang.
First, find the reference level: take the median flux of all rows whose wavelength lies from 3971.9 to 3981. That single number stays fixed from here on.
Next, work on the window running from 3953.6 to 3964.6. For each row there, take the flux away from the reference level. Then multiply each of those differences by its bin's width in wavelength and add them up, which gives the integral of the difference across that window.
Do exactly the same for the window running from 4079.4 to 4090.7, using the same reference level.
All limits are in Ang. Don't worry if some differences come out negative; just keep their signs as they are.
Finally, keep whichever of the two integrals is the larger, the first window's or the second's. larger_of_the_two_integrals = -379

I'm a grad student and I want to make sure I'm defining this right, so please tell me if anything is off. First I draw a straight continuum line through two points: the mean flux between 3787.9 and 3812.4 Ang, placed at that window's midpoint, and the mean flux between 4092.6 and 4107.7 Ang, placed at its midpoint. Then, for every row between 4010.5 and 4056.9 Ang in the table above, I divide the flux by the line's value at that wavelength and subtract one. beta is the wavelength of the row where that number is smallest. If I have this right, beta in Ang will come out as 4046.64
